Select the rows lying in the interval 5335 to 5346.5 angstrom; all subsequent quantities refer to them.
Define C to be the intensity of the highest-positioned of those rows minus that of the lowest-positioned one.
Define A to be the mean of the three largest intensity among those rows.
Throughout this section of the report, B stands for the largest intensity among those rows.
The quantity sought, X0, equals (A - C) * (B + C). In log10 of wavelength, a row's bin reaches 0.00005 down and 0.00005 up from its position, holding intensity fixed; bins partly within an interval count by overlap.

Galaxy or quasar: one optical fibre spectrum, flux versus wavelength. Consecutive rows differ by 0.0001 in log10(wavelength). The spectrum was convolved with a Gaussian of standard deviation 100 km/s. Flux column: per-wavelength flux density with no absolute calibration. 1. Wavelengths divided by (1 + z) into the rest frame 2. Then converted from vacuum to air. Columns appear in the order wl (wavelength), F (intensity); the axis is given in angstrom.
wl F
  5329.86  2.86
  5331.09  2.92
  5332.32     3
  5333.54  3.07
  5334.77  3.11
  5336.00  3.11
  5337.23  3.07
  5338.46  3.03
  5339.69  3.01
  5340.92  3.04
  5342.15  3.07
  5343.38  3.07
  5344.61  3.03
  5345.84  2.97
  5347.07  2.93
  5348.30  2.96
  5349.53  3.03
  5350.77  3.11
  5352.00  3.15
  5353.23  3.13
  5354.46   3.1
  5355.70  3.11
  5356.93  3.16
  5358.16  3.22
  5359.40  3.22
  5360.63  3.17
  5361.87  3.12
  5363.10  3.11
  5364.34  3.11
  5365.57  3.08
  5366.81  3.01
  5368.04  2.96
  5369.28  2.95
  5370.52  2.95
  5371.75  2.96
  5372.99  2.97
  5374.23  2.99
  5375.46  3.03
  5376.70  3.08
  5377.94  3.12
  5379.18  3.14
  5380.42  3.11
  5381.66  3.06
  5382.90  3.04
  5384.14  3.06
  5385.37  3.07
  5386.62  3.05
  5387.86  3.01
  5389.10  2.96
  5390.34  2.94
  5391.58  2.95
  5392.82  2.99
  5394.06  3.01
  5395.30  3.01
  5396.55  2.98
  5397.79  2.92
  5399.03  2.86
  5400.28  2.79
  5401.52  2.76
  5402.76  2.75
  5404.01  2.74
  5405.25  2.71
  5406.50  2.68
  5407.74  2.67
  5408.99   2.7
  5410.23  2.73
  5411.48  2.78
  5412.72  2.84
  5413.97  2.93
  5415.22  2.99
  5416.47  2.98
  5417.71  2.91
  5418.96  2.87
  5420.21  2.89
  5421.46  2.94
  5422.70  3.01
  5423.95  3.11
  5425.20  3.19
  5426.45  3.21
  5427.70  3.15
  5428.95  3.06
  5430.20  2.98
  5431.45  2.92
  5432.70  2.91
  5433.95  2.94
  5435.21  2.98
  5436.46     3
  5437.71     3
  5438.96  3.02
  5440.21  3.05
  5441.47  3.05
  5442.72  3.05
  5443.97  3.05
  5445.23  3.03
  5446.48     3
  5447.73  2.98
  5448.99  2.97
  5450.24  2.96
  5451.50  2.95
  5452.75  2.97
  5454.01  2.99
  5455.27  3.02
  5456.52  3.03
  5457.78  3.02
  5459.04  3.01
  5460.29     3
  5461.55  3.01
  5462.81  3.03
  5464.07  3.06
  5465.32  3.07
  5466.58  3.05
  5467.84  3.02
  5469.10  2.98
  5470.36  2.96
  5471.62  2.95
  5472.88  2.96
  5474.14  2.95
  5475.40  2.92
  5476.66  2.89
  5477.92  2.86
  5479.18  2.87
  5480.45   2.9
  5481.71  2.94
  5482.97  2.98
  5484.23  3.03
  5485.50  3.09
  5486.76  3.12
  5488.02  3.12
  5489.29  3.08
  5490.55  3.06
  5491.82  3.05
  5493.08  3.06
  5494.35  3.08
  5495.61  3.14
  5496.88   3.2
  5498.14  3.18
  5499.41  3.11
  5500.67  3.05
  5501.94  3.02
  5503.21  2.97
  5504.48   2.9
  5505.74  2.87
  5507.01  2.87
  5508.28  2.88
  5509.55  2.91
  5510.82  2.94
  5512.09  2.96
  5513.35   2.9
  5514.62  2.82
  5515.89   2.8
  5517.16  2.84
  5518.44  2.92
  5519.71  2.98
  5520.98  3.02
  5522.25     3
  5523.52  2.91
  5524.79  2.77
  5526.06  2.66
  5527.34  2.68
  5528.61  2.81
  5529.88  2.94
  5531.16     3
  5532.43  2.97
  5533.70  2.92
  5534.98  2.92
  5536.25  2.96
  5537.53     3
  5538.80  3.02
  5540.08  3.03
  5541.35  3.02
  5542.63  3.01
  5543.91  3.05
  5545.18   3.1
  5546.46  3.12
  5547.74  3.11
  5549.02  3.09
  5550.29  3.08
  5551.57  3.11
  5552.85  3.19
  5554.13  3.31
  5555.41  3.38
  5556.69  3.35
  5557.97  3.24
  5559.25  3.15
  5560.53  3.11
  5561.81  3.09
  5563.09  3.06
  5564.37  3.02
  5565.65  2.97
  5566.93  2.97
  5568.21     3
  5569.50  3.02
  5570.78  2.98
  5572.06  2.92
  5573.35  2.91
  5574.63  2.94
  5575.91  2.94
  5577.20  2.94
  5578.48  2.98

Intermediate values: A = 3.08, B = 3.11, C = -0.14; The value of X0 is 9.6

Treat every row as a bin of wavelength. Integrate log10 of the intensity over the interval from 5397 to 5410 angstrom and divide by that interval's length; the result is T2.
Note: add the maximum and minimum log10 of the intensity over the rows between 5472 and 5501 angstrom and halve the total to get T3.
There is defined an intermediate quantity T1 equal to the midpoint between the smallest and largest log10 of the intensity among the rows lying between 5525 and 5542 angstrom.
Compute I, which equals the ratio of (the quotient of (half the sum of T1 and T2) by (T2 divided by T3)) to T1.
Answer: 1.08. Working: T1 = 0.453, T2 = 0.441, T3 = 0.48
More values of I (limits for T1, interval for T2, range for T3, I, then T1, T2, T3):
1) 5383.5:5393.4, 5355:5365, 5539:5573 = 1.02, 0.478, 0.498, 0.50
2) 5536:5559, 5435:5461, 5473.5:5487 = 0.97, 0.500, 0.478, 0.48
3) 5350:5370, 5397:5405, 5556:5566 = 1.07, 0.489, 0.448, 0.50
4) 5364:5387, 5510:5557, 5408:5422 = 0.95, 0.483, 0.475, 0.45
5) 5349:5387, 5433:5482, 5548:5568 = 1.04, 0.489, 0.475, 0.50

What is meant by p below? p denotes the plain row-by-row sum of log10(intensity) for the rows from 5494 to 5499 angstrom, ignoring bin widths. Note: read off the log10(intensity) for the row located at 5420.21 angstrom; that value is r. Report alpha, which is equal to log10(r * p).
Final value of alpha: -0.037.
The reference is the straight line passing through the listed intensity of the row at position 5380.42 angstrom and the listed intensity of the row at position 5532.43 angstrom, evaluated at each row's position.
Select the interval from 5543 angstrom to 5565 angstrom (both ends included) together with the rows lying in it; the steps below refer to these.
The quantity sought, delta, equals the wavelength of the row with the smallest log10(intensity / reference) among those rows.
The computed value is 5564.37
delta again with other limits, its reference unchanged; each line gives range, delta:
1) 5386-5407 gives 5406.50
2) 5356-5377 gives 5369.28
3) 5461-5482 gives 5477.92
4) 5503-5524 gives 5515.89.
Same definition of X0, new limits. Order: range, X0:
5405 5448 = 10.1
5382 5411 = 9.3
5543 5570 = 11.3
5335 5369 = 10.3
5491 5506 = 10.1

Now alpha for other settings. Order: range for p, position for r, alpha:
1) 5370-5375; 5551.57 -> -0.031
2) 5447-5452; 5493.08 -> -0.038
